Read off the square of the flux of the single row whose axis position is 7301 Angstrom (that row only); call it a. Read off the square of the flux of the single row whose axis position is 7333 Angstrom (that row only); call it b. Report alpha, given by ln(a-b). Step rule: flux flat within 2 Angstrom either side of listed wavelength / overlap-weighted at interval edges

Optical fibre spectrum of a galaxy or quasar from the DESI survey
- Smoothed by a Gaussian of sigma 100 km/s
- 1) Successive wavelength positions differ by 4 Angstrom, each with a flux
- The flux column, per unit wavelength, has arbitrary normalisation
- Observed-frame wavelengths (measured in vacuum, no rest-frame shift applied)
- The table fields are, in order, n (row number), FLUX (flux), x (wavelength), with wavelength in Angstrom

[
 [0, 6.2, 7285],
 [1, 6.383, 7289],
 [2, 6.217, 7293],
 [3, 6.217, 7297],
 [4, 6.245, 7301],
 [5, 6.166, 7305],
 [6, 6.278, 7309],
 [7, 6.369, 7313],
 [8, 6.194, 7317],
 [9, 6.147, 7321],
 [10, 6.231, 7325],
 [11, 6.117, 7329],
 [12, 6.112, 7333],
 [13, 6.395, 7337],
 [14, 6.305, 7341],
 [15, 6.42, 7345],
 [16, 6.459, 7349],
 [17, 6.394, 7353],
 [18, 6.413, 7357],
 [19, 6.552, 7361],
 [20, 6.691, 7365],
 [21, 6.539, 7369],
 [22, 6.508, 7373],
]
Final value 0.5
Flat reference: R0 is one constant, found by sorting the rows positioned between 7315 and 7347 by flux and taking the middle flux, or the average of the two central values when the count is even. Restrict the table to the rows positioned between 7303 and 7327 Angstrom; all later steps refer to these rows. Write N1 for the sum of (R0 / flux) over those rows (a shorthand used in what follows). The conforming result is 5.98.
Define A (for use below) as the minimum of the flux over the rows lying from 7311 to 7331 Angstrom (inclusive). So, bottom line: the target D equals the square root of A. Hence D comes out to 2.47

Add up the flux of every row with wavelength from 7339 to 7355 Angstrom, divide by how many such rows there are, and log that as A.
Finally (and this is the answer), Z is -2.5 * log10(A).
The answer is -2.015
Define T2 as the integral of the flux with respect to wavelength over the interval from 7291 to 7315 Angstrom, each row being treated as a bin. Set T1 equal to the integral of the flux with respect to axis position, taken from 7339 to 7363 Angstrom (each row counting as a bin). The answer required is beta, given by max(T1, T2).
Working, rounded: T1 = 154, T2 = 150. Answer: 154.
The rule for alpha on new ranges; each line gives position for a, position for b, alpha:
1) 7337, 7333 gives 1.3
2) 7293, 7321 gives -0.1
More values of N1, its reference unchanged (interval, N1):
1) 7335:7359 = 5.83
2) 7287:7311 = 5.96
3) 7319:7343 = 6.00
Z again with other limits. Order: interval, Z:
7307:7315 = -2.002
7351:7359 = -2.016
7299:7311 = -1.986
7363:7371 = -2.051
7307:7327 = -1.989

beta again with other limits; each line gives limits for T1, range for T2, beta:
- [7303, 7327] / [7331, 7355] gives 152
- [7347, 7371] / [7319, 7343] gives 156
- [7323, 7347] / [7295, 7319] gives 150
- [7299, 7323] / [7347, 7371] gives 156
